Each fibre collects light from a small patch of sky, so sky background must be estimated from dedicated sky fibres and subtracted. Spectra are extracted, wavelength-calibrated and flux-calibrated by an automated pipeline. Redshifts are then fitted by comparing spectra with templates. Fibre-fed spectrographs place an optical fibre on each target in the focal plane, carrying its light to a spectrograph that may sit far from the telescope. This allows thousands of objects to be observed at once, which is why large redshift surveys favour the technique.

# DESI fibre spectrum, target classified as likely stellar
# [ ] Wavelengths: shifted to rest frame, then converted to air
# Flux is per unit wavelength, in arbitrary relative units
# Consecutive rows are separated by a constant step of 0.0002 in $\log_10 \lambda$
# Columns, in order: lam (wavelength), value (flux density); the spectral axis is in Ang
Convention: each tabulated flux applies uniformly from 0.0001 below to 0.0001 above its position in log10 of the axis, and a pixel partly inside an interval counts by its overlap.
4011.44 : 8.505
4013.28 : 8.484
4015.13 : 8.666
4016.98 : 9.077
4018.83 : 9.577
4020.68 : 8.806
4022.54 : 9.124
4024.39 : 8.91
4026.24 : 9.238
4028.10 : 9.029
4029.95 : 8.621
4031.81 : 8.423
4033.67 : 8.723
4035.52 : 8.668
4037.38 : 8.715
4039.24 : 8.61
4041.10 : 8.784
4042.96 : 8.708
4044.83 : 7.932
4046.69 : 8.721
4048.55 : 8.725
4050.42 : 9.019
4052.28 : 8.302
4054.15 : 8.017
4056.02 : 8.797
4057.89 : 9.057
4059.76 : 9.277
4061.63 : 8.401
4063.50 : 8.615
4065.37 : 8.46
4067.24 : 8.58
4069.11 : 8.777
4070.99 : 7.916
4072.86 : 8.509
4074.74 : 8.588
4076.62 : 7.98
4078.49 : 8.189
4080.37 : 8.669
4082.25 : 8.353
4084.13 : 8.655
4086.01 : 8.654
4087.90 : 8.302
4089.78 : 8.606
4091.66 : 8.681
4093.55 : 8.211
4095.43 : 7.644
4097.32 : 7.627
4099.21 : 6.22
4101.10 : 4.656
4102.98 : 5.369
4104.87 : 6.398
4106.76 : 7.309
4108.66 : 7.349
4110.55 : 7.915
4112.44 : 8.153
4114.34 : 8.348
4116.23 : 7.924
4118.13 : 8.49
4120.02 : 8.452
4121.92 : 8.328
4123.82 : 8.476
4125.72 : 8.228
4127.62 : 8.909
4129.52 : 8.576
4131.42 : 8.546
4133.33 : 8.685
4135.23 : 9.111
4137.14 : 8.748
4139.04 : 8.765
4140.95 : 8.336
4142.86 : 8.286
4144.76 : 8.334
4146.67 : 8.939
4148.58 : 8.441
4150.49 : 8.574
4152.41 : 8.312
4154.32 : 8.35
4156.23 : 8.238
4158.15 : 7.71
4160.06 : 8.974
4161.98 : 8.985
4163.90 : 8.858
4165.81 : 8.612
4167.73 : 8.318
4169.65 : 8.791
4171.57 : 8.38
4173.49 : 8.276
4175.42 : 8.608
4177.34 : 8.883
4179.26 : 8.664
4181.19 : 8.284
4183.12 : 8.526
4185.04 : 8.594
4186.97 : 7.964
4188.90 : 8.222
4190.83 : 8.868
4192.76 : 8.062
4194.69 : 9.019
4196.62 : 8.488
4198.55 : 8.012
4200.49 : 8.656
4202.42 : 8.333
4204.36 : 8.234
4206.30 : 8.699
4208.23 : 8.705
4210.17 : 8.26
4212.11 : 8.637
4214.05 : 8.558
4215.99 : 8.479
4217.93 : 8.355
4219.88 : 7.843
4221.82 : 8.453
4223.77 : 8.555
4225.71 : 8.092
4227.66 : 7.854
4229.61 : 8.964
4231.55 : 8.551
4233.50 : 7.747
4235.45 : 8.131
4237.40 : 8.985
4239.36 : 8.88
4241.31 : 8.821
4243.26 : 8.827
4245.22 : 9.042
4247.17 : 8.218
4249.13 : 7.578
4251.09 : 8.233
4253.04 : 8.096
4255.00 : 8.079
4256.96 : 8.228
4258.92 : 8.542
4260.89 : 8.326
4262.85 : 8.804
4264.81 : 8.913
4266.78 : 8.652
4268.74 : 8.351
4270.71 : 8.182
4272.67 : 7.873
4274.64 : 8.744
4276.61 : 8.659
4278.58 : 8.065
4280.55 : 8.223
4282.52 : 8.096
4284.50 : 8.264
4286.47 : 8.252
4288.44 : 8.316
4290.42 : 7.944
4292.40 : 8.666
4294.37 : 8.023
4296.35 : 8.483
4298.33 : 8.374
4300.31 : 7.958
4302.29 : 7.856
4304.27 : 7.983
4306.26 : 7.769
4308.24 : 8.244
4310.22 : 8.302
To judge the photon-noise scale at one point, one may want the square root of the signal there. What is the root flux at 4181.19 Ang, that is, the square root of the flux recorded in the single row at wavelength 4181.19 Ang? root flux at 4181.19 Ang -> 2.88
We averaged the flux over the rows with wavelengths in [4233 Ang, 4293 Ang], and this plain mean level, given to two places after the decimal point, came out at 8.38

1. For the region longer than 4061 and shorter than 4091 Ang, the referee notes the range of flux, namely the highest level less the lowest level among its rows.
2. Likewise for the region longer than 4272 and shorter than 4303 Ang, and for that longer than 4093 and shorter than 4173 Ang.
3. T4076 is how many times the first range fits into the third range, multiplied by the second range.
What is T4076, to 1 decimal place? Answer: 4.6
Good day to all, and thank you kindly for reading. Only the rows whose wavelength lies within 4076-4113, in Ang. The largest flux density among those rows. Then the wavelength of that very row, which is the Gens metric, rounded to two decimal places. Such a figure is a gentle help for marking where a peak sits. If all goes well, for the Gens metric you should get 4091.66 Ang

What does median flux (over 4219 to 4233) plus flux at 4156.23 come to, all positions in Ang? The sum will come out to 16.7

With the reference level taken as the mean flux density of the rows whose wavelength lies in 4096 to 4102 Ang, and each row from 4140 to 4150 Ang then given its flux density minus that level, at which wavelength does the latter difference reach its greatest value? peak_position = 4146.67 Ang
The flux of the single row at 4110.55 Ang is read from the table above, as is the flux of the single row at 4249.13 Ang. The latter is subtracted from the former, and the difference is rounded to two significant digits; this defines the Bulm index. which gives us 0.34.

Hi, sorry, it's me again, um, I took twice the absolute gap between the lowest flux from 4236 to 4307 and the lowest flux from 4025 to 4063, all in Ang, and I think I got 0.7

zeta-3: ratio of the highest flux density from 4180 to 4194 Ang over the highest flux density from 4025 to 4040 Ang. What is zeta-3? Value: 0.96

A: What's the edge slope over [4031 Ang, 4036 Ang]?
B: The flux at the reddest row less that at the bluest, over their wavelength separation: 0.066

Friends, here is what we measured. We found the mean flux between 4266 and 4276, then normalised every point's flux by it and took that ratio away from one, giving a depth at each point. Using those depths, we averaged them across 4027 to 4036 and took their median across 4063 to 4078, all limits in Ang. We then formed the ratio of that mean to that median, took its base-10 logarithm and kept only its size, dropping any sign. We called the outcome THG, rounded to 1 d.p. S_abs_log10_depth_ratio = 0.3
